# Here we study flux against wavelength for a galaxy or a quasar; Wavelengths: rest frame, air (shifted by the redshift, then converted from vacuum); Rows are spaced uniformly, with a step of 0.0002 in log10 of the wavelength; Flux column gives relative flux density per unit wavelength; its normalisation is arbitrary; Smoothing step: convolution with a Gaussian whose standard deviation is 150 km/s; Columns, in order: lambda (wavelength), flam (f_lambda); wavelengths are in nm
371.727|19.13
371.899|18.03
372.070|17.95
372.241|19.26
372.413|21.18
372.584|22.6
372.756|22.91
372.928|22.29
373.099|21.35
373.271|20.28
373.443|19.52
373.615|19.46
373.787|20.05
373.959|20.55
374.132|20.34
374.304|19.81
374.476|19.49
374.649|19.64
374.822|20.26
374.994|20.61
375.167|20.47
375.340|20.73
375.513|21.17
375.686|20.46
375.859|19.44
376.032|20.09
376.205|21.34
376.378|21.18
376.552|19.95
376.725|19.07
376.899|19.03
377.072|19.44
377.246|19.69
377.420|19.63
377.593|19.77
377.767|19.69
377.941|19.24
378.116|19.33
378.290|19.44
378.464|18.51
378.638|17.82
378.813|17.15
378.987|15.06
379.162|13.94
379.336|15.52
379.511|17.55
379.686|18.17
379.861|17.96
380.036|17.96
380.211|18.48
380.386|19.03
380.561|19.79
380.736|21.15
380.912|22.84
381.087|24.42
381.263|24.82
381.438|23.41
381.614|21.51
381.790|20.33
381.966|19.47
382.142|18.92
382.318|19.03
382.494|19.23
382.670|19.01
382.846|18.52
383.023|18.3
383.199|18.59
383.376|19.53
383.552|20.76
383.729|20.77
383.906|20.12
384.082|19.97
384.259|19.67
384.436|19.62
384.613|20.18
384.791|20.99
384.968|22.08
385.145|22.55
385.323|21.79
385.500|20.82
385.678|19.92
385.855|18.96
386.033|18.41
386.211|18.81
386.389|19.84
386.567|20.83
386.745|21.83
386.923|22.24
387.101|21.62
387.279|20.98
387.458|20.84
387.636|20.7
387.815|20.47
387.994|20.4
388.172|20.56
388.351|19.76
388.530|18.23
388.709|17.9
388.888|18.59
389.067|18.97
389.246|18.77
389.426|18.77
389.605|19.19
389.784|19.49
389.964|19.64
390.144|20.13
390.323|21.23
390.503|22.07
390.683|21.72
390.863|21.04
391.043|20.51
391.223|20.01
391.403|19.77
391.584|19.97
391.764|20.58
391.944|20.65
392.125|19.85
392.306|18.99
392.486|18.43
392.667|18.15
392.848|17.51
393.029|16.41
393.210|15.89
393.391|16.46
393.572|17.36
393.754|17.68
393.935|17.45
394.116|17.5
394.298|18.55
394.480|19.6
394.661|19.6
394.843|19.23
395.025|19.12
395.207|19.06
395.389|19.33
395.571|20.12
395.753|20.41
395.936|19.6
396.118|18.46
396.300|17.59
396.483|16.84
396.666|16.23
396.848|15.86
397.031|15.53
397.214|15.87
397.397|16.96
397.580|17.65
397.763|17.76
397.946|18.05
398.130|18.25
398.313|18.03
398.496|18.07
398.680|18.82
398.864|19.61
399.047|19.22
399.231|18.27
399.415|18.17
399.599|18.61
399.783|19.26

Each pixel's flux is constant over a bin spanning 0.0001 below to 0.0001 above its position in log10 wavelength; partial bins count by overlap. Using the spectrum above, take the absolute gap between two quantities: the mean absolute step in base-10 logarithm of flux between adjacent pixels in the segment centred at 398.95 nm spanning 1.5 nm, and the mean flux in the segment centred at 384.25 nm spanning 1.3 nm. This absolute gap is 20.2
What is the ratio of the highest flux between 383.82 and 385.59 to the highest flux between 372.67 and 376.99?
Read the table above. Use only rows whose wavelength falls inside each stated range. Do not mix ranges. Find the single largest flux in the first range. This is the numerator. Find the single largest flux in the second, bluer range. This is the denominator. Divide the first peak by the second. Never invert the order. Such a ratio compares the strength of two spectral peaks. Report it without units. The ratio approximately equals 0.98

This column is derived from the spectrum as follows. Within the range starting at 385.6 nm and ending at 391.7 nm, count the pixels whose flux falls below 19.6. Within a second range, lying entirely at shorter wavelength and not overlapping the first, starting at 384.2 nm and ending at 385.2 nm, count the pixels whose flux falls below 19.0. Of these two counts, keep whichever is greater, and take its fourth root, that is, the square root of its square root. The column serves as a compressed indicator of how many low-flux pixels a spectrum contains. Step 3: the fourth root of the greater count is 1.82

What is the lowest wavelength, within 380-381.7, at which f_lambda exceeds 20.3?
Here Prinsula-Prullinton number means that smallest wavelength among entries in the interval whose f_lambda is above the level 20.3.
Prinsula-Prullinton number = 380.736 nm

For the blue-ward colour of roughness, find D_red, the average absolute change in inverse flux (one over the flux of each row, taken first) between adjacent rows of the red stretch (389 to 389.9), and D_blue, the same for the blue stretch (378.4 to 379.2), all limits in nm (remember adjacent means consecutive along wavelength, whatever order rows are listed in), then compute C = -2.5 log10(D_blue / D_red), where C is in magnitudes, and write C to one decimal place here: -2.1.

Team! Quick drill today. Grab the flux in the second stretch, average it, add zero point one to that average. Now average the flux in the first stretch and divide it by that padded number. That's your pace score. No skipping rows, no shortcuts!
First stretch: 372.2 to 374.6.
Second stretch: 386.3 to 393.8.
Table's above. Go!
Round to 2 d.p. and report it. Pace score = 1.05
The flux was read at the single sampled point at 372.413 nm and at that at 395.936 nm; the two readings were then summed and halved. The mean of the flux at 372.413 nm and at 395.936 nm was 20.4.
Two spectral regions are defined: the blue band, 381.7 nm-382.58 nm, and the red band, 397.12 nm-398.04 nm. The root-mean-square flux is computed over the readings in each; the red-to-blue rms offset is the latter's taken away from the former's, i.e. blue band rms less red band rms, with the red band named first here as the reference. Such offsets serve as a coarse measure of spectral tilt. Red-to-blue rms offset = 2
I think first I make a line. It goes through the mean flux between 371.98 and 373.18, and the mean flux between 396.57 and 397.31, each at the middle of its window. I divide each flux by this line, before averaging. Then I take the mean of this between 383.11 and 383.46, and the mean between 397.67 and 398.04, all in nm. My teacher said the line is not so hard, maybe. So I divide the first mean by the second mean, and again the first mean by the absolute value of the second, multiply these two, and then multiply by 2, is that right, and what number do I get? 1.58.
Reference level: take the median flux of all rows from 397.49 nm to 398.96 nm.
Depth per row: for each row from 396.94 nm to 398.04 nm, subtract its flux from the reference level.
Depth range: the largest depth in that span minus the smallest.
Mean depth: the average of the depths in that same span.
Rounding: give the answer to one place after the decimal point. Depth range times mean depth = 2.7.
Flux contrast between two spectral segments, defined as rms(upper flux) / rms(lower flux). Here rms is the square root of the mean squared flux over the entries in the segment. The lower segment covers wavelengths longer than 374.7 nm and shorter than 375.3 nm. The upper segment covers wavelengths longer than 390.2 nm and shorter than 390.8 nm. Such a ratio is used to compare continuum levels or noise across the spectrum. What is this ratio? 1.06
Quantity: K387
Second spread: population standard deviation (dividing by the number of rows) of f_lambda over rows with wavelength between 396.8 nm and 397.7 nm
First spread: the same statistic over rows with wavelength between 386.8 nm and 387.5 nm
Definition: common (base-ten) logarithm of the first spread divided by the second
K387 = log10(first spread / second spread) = -0.2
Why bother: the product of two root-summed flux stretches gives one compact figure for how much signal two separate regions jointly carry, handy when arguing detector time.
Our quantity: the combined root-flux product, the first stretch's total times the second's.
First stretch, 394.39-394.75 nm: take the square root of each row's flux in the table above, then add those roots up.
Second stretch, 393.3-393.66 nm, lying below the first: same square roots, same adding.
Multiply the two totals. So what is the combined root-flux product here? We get 73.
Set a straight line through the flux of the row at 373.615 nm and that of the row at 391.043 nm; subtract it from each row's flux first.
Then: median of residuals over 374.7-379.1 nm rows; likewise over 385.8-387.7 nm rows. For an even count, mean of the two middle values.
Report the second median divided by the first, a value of -27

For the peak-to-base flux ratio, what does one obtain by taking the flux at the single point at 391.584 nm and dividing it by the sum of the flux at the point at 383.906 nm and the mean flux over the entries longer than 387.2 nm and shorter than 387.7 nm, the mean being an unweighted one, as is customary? 0.488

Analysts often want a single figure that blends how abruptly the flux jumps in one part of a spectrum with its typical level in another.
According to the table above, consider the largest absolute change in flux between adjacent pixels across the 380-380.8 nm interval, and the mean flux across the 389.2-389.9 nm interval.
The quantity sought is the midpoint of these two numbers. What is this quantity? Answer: 10.2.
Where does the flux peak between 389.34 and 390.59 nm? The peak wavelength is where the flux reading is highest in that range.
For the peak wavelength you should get 390.503 nm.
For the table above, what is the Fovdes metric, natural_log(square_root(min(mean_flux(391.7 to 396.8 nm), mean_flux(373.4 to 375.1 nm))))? 1.46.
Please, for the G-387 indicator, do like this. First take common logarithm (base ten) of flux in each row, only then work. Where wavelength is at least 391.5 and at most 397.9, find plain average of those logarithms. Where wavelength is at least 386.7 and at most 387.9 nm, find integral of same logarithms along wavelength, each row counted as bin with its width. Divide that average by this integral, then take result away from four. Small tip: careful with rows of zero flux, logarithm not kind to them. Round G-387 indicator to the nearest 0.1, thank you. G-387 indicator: 3.2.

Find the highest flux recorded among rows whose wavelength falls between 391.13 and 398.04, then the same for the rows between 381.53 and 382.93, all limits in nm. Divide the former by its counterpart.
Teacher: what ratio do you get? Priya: 0.96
